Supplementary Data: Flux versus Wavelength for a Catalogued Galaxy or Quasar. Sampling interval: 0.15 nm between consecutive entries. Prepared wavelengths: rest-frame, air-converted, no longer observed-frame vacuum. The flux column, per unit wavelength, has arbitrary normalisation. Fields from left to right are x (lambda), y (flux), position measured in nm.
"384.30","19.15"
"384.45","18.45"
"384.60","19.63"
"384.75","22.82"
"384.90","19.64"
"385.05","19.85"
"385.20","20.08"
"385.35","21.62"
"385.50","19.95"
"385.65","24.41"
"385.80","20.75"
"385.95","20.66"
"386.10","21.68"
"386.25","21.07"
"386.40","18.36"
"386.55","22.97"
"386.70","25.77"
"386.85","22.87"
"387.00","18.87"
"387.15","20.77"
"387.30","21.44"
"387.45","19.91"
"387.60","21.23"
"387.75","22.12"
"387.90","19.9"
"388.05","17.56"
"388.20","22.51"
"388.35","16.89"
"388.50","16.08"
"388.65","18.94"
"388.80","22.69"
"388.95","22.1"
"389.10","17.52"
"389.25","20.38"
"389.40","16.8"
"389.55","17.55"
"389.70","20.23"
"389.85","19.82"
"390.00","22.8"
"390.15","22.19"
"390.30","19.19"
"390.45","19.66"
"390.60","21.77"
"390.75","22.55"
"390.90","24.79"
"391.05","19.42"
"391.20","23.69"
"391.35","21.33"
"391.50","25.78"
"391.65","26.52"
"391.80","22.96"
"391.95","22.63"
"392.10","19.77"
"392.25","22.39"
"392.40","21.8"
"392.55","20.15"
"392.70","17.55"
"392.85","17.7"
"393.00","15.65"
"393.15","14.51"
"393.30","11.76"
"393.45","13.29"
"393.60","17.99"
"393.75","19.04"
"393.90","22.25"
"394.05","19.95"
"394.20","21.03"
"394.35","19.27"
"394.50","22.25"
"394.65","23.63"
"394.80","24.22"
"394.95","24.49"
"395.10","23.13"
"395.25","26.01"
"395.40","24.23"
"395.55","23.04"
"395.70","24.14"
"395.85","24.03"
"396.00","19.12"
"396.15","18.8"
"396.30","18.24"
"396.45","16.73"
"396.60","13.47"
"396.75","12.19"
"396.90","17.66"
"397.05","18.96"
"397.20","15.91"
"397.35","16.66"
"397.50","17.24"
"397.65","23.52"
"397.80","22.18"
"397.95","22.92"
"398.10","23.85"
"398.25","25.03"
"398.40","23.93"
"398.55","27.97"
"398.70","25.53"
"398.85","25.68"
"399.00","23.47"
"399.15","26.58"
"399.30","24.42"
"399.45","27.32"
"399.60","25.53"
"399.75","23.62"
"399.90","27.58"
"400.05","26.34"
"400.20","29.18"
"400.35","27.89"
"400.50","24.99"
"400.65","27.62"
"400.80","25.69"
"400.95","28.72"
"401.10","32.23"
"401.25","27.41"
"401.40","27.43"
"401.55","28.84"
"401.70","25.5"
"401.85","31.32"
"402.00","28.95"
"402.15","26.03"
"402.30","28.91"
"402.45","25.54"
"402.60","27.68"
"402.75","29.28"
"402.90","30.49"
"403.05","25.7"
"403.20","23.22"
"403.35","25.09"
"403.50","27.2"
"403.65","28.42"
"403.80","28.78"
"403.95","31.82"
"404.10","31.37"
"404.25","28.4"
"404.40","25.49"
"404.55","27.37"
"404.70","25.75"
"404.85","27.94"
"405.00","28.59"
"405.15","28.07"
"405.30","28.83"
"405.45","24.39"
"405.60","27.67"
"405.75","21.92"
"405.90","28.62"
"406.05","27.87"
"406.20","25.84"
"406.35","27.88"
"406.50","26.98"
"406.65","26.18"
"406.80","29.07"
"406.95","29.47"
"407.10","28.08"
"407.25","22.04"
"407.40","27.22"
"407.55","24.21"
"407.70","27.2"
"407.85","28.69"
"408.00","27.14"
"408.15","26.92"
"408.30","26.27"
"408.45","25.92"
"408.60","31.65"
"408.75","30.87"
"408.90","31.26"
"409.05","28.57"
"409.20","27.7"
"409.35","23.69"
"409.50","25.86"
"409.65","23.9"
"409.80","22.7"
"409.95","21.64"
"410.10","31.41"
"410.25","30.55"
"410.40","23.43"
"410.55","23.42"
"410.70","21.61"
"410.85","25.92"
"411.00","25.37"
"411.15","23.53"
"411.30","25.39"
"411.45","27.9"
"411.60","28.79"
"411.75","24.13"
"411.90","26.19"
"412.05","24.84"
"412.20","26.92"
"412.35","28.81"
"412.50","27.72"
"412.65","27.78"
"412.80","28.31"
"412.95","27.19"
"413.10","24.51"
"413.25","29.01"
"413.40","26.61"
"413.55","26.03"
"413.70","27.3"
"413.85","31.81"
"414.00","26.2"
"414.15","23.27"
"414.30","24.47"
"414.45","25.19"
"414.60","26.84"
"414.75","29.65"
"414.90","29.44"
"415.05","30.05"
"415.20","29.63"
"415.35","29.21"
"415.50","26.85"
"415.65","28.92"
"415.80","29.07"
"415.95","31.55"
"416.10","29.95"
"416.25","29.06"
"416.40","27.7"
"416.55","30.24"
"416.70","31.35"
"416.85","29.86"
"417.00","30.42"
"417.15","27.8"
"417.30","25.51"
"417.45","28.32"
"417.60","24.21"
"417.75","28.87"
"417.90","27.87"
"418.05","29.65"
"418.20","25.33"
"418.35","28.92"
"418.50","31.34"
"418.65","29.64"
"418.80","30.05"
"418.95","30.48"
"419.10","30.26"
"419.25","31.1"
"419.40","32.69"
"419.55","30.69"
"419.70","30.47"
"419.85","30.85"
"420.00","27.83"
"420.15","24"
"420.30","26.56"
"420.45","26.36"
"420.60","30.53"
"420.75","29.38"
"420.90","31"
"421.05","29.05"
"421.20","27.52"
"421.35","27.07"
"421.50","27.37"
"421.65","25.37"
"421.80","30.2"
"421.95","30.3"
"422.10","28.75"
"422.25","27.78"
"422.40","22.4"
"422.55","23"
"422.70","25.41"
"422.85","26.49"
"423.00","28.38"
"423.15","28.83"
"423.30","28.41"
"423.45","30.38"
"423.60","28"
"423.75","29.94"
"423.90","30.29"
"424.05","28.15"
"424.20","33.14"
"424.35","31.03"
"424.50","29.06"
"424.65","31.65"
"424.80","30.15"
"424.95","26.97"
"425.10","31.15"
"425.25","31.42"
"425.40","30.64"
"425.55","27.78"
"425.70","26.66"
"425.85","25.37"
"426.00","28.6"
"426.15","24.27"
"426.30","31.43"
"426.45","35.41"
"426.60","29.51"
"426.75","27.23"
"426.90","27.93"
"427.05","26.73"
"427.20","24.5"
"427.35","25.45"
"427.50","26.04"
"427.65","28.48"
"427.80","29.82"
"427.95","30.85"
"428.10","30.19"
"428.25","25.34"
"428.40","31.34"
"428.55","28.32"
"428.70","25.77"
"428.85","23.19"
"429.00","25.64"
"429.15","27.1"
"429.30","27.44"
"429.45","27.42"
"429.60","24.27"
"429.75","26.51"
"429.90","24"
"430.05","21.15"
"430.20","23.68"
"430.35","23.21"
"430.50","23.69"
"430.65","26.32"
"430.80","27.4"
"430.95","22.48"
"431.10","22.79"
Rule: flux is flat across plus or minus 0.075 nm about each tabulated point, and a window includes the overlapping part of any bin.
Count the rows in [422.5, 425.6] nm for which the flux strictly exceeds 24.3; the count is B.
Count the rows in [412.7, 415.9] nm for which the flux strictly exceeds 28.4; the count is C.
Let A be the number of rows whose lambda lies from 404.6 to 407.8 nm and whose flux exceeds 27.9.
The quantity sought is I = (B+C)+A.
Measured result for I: 37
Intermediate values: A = 8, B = 20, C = 9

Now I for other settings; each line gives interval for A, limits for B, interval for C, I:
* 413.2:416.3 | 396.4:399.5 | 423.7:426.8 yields 33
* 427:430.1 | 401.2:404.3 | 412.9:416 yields 36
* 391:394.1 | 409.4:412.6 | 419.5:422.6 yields 23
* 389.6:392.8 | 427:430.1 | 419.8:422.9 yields 25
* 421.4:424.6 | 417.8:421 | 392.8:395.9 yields 34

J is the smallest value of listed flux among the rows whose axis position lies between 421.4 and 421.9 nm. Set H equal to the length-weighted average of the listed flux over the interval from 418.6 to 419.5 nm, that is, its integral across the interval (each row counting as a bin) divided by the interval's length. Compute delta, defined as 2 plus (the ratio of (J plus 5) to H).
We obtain 2.99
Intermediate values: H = 30.7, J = 25.37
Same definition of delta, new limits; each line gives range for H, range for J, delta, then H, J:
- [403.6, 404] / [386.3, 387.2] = 2.79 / 29.6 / 18.36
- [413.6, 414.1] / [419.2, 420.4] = 3.03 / 28.1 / 24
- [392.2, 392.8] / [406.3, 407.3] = 3.33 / 20.3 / 22.04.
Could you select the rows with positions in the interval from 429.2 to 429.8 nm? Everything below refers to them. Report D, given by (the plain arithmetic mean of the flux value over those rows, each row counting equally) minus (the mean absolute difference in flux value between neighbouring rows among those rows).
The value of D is 24.6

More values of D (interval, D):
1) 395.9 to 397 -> 14.5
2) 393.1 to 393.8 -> 12.8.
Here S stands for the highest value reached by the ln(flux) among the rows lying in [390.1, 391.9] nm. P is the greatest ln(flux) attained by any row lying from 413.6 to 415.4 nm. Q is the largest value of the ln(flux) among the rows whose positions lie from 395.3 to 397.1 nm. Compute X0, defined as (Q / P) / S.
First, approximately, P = 3.46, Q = 3.19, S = 3.28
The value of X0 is 0.281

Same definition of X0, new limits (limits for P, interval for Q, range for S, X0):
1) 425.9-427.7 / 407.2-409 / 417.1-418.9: 0.281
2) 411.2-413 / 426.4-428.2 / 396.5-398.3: 0.330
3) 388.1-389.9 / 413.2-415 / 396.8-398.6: 0.333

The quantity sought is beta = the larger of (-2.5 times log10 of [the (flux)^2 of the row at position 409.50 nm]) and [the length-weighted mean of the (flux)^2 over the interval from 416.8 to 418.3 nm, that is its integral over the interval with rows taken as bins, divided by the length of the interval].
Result 775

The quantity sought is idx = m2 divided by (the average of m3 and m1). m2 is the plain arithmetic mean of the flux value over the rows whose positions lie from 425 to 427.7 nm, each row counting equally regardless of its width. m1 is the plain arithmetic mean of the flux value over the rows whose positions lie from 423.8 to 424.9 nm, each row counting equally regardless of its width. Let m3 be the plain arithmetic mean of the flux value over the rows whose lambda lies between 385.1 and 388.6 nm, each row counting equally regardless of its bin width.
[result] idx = 1.10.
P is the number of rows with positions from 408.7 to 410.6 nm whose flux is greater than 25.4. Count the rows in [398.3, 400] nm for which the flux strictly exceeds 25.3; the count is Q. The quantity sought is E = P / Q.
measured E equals 1.0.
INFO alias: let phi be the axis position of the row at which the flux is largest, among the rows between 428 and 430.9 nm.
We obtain 428.40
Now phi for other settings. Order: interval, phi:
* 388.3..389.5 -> 388.80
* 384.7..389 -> 386.70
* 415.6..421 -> 419.40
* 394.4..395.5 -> 395.25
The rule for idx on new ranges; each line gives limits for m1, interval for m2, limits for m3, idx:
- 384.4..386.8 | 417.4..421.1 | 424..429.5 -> 1.17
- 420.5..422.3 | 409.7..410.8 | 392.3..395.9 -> 1.02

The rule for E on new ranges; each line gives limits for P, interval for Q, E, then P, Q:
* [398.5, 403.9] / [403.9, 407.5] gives 1.4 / 30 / 21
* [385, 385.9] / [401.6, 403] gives 0.0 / 0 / 9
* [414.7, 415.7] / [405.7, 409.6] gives 0.3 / 7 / 22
